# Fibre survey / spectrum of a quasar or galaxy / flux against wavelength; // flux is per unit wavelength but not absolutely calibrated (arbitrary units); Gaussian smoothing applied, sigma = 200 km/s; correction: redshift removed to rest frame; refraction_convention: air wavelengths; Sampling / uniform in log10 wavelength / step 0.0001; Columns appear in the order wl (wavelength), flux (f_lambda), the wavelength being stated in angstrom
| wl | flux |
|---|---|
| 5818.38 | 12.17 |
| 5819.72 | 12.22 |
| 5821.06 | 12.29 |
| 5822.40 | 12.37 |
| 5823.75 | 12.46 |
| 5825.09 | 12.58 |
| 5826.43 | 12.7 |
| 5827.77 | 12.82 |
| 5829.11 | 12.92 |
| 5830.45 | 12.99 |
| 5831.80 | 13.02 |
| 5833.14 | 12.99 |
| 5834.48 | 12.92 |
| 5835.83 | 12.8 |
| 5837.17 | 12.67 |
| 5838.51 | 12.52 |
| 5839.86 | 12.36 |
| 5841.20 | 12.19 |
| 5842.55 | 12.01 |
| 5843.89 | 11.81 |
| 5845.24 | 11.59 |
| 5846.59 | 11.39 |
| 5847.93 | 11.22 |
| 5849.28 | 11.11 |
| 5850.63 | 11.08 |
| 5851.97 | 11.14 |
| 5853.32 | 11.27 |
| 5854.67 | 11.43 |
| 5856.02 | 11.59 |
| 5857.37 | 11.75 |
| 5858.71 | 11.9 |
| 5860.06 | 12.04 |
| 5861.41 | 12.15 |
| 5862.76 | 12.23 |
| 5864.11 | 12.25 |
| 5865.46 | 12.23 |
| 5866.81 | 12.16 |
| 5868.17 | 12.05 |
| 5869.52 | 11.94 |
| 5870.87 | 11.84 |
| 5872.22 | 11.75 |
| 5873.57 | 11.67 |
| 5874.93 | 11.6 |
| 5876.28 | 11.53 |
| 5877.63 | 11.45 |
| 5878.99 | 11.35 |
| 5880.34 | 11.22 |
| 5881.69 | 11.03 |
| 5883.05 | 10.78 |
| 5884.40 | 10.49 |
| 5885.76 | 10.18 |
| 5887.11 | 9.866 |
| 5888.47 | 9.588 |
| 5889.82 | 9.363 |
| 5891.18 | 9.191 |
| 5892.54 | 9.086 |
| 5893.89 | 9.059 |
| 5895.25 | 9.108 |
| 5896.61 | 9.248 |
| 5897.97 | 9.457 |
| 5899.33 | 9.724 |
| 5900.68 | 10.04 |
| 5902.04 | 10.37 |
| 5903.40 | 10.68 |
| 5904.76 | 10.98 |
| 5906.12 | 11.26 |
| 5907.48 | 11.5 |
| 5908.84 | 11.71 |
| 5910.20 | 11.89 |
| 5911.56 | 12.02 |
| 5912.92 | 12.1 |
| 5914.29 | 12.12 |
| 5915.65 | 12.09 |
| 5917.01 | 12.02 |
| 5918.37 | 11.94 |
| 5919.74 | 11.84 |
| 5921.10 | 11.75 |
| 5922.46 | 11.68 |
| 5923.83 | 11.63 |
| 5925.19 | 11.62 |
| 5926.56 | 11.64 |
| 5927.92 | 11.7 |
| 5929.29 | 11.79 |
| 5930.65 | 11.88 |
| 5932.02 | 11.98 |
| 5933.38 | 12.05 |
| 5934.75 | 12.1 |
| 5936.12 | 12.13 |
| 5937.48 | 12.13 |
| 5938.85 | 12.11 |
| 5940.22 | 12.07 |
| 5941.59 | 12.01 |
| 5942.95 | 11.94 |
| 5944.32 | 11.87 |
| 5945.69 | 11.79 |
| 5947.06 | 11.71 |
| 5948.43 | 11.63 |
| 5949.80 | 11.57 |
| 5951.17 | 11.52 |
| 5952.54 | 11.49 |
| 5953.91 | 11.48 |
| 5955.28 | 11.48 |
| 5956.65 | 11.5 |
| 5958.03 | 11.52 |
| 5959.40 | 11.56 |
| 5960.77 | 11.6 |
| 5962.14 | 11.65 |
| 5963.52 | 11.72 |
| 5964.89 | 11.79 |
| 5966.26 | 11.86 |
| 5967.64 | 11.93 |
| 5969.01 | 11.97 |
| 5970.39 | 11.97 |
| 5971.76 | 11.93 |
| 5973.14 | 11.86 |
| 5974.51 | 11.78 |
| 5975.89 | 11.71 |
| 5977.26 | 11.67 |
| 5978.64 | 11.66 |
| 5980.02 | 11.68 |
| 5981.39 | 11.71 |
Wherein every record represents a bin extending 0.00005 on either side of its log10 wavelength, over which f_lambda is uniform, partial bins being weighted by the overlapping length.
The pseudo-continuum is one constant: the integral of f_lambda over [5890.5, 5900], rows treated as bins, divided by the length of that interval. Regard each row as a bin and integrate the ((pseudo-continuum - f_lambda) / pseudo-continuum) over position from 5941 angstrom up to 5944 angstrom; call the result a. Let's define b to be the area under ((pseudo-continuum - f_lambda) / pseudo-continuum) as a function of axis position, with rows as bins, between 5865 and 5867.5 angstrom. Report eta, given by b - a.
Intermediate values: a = -0.88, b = -0.79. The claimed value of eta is 0.1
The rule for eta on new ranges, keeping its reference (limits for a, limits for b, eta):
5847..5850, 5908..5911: -0.2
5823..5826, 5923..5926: 0.3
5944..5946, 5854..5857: -0.2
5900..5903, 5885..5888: 0.1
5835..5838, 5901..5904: 0.7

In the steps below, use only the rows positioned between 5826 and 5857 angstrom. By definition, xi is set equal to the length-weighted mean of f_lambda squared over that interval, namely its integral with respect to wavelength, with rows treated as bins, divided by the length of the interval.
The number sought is 147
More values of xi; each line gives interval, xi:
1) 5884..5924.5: 117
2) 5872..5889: 120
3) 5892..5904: 93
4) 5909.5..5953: 141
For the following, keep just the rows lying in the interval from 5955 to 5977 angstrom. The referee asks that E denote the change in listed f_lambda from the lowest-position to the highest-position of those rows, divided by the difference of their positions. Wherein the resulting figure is 0.01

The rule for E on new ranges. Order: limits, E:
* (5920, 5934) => 0.02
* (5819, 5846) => -0.02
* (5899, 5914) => 0.17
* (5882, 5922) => 0.03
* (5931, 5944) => 0.00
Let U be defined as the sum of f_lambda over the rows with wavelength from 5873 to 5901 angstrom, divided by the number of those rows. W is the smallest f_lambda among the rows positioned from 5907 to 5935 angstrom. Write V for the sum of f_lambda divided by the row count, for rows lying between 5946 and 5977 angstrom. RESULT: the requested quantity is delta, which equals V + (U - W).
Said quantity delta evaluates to 10.4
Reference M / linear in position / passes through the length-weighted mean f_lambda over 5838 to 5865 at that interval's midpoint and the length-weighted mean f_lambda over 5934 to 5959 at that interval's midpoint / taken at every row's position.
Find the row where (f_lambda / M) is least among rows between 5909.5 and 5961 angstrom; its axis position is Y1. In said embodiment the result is 5955.28 angstrom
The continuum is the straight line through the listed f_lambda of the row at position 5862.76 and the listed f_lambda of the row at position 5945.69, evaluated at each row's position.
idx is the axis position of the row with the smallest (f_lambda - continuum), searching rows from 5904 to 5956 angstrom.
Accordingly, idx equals 5904.76 angstrom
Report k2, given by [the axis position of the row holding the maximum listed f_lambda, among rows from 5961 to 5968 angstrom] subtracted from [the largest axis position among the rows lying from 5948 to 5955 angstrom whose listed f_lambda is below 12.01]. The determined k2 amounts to -13.7 angstrom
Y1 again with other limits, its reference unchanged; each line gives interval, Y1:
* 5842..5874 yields 5850.63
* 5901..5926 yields 5902.04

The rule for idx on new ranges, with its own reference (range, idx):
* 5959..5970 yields 5959.40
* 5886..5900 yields 5893.89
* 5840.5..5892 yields 5891.18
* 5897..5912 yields 5897.97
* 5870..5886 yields 5885.76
